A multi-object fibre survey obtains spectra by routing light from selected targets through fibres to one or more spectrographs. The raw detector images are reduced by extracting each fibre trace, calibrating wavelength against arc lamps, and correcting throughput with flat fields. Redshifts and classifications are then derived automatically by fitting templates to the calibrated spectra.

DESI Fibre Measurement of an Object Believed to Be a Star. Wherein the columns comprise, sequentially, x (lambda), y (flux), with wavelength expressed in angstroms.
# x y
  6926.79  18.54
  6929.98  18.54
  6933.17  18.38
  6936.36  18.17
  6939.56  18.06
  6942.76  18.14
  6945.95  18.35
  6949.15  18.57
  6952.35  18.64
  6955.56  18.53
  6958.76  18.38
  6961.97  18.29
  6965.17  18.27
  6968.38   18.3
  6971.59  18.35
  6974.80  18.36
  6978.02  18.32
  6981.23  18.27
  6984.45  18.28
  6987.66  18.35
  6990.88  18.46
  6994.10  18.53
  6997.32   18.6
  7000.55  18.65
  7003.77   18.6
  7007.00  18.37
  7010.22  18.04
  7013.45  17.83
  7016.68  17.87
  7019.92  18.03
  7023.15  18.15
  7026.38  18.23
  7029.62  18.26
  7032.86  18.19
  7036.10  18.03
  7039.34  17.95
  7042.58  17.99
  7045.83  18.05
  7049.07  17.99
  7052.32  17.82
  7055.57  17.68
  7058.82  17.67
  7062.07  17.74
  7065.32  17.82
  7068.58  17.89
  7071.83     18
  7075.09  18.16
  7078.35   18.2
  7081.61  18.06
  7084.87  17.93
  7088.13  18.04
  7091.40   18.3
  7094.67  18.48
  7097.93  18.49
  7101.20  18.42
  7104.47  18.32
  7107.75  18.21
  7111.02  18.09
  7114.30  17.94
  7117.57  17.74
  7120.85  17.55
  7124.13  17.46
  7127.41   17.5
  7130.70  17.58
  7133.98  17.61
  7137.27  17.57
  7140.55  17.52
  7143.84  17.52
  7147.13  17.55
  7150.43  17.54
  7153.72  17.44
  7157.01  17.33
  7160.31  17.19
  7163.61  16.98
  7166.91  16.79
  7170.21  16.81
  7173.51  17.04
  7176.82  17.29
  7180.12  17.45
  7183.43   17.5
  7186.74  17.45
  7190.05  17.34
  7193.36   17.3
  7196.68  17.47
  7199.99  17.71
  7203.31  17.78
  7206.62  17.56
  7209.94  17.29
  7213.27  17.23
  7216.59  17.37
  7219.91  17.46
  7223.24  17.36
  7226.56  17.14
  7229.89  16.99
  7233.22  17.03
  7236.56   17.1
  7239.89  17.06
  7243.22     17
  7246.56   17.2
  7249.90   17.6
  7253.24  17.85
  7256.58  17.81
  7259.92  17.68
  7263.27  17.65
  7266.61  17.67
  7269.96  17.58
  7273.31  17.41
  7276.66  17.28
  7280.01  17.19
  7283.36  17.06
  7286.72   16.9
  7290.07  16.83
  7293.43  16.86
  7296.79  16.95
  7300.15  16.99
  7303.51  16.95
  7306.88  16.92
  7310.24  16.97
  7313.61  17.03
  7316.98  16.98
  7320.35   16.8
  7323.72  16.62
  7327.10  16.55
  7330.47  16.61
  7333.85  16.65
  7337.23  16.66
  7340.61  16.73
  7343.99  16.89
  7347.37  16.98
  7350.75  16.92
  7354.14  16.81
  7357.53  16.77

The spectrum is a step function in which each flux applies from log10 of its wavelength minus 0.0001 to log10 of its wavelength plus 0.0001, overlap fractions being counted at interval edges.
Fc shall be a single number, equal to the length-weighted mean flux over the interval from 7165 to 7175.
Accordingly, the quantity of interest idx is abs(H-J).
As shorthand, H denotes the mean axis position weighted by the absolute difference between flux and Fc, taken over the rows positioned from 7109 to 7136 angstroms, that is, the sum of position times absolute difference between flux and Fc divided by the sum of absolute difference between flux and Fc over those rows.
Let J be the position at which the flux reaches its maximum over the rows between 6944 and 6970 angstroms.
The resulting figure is 168.6 angstroms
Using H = 7121.0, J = 6952.35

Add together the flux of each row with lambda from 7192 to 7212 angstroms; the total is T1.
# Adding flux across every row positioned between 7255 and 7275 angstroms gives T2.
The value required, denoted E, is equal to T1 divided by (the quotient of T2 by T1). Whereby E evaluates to 104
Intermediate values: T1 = 105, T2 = 106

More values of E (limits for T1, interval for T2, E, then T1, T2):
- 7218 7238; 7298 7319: 104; 103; 102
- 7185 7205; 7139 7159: 105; 105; 105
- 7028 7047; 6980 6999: 106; 108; 110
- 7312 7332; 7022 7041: 93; 101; 109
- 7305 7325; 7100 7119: 94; 101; 109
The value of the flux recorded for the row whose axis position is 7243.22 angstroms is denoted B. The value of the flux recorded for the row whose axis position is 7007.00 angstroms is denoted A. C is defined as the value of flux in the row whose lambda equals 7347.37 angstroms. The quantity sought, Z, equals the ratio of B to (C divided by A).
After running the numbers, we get 18.4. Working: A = 18.37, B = 17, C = 16.98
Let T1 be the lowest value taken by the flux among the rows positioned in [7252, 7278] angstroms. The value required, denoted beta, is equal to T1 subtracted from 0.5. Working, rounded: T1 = 17.28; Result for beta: -16.8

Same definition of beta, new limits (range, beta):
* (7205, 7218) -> -16.7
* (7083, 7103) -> -17.4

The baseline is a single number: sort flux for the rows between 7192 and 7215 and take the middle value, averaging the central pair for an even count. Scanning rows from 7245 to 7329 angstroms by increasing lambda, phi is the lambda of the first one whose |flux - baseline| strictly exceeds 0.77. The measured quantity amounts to 7323.72 angstroms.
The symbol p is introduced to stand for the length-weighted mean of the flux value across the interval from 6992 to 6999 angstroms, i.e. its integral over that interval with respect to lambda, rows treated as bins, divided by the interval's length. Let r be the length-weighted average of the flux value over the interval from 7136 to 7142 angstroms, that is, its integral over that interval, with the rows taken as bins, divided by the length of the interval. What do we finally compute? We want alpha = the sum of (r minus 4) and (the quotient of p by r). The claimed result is 14.6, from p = 18.5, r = 17.6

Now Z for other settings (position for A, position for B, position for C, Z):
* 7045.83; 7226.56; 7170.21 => 18.4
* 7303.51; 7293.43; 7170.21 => 17.0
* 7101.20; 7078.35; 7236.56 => 19.6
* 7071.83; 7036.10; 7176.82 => 18.8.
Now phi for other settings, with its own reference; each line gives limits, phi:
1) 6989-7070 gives 6990.88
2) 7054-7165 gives 7091.40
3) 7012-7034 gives 7029.62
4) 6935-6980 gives 6945.95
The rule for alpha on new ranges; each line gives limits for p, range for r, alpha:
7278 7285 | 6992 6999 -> 15.5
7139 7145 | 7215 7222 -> 14.4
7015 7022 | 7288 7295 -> 13.9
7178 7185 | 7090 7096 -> 15.3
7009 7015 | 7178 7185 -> 14.5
